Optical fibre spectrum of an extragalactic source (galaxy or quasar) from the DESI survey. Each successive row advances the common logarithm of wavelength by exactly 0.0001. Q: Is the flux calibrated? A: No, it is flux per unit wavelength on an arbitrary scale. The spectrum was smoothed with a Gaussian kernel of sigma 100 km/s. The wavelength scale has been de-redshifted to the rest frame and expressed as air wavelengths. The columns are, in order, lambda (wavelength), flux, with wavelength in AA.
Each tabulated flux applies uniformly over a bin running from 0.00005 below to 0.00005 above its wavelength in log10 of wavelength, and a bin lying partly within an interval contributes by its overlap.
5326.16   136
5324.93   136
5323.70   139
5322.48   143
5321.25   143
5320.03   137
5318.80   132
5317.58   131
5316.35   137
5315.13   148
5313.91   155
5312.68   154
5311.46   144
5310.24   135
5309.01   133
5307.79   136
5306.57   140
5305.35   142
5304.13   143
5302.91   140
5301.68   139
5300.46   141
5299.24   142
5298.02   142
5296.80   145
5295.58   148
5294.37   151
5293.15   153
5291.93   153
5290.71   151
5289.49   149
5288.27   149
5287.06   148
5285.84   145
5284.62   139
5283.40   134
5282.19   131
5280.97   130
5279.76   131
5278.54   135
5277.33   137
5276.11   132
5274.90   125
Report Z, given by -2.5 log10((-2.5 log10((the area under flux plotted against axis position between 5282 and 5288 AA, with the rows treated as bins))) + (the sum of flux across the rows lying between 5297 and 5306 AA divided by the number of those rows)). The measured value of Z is -5.32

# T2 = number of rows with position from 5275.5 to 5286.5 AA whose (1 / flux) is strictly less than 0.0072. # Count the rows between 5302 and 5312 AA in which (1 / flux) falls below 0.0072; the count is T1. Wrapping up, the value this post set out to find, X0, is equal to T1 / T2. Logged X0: 2.5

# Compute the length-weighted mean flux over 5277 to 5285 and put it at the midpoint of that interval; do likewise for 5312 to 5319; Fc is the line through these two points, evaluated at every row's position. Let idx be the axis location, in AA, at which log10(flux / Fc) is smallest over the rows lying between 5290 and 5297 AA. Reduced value 5296.80 AA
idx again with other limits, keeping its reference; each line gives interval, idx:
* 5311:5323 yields 5317.58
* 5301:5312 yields 5309.01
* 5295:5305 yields 5301.68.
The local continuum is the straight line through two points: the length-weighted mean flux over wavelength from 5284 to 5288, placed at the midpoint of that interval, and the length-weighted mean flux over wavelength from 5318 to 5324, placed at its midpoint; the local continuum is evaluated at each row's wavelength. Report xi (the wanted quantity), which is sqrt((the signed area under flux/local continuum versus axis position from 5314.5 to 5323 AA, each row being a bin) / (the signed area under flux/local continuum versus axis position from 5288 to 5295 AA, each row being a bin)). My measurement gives 1.07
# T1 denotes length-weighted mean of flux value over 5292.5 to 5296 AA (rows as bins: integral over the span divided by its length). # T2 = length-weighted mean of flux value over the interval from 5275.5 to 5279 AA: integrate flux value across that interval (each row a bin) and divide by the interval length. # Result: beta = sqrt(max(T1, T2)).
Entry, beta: 12.3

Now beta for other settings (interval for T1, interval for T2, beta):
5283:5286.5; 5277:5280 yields 11.8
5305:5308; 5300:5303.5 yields 11.8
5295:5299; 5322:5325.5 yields 12.0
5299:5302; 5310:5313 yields 12.0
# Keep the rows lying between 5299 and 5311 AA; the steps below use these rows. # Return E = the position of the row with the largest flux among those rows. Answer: 5304.13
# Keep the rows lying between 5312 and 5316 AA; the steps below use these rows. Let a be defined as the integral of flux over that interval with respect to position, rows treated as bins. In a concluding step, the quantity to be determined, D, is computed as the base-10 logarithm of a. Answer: 2.78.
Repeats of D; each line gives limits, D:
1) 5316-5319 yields 2.60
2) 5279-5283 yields 2.72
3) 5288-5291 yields 2.65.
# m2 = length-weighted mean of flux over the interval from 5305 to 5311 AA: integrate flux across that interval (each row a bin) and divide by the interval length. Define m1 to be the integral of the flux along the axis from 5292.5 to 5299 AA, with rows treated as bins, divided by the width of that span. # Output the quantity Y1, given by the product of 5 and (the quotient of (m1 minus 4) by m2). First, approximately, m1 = 148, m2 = 137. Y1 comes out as 5.2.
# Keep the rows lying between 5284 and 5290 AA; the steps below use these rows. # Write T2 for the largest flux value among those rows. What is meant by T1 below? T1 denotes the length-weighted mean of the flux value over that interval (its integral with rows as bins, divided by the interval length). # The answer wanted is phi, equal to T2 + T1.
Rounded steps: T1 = 146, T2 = 149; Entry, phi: 295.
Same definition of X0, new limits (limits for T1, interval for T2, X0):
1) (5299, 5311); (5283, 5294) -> 0.9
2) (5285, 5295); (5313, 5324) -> 1.6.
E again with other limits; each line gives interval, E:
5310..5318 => 5313.91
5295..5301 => 5295.58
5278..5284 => 5278.54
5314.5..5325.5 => 5315.13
